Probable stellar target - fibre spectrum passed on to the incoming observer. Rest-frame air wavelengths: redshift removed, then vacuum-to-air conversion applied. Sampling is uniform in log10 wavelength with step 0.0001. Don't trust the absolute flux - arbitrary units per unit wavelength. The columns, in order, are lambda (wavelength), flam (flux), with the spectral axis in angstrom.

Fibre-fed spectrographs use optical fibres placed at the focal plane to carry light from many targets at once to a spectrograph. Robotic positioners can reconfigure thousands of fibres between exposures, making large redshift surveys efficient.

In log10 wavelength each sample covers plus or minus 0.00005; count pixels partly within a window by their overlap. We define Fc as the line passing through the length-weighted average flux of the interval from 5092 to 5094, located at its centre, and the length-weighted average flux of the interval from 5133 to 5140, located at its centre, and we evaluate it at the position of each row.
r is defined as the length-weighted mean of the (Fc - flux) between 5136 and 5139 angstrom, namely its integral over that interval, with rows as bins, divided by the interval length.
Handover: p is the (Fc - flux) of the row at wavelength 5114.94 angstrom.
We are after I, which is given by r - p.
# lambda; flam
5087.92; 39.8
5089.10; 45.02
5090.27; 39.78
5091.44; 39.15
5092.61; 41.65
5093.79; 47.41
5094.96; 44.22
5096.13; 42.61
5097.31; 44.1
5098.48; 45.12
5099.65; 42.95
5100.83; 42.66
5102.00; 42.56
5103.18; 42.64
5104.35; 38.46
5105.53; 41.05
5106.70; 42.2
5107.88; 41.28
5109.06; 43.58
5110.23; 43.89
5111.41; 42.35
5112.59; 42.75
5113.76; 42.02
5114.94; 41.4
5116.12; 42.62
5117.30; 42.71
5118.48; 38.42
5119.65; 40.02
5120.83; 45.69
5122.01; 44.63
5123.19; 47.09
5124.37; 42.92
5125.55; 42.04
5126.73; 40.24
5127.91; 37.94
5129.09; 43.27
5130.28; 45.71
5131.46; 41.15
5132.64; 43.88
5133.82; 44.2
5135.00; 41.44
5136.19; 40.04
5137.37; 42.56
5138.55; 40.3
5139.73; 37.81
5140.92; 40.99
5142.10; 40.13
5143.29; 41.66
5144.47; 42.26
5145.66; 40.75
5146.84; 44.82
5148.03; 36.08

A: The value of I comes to -1.0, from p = 1.2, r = 0.2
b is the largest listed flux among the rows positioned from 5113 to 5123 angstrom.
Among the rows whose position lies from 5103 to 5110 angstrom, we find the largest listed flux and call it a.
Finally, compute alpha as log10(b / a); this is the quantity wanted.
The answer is 0.021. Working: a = 43.58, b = 45.69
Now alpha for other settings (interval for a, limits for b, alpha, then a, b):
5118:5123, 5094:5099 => -0.005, 45.69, 45.12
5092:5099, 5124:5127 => -0.043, 47.41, 42.92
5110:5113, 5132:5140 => 0.003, 43.89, 44.2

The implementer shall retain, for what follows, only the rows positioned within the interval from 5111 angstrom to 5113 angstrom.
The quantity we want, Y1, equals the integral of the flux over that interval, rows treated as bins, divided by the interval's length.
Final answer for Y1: 42.5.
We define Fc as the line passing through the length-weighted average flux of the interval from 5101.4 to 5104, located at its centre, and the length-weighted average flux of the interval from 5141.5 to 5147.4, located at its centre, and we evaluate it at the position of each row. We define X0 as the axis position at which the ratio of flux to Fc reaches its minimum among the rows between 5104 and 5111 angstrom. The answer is 5104.35 angstrom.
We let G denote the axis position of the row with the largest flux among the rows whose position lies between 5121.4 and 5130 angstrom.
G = 5123.19 angstrom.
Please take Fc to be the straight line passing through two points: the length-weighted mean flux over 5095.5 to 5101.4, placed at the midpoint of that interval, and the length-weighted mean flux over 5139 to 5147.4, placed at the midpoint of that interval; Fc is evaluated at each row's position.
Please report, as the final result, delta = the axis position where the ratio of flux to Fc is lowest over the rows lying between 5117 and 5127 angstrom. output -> 5118.48 angstrom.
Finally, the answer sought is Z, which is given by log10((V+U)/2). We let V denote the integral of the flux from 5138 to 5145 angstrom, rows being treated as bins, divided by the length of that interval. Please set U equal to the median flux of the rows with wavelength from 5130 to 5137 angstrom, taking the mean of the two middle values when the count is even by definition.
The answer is 1.62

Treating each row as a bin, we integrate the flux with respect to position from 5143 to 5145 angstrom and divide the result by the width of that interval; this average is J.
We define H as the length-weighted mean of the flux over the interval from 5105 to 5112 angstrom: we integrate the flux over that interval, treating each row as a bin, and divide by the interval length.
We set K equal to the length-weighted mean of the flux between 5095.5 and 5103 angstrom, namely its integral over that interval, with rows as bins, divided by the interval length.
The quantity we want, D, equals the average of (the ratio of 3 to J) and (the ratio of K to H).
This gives 0.546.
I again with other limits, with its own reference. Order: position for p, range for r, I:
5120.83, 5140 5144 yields 3.8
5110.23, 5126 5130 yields 1.9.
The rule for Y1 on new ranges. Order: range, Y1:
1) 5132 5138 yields 42.4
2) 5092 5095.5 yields 44.4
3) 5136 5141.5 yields 40.4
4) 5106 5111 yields 42.7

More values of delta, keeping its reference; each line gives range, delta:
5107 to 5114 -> 5107.88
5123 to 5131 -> 5127.91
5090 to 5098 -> 5091.44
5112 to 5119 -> 5118.48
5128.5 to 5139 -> 5136.19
